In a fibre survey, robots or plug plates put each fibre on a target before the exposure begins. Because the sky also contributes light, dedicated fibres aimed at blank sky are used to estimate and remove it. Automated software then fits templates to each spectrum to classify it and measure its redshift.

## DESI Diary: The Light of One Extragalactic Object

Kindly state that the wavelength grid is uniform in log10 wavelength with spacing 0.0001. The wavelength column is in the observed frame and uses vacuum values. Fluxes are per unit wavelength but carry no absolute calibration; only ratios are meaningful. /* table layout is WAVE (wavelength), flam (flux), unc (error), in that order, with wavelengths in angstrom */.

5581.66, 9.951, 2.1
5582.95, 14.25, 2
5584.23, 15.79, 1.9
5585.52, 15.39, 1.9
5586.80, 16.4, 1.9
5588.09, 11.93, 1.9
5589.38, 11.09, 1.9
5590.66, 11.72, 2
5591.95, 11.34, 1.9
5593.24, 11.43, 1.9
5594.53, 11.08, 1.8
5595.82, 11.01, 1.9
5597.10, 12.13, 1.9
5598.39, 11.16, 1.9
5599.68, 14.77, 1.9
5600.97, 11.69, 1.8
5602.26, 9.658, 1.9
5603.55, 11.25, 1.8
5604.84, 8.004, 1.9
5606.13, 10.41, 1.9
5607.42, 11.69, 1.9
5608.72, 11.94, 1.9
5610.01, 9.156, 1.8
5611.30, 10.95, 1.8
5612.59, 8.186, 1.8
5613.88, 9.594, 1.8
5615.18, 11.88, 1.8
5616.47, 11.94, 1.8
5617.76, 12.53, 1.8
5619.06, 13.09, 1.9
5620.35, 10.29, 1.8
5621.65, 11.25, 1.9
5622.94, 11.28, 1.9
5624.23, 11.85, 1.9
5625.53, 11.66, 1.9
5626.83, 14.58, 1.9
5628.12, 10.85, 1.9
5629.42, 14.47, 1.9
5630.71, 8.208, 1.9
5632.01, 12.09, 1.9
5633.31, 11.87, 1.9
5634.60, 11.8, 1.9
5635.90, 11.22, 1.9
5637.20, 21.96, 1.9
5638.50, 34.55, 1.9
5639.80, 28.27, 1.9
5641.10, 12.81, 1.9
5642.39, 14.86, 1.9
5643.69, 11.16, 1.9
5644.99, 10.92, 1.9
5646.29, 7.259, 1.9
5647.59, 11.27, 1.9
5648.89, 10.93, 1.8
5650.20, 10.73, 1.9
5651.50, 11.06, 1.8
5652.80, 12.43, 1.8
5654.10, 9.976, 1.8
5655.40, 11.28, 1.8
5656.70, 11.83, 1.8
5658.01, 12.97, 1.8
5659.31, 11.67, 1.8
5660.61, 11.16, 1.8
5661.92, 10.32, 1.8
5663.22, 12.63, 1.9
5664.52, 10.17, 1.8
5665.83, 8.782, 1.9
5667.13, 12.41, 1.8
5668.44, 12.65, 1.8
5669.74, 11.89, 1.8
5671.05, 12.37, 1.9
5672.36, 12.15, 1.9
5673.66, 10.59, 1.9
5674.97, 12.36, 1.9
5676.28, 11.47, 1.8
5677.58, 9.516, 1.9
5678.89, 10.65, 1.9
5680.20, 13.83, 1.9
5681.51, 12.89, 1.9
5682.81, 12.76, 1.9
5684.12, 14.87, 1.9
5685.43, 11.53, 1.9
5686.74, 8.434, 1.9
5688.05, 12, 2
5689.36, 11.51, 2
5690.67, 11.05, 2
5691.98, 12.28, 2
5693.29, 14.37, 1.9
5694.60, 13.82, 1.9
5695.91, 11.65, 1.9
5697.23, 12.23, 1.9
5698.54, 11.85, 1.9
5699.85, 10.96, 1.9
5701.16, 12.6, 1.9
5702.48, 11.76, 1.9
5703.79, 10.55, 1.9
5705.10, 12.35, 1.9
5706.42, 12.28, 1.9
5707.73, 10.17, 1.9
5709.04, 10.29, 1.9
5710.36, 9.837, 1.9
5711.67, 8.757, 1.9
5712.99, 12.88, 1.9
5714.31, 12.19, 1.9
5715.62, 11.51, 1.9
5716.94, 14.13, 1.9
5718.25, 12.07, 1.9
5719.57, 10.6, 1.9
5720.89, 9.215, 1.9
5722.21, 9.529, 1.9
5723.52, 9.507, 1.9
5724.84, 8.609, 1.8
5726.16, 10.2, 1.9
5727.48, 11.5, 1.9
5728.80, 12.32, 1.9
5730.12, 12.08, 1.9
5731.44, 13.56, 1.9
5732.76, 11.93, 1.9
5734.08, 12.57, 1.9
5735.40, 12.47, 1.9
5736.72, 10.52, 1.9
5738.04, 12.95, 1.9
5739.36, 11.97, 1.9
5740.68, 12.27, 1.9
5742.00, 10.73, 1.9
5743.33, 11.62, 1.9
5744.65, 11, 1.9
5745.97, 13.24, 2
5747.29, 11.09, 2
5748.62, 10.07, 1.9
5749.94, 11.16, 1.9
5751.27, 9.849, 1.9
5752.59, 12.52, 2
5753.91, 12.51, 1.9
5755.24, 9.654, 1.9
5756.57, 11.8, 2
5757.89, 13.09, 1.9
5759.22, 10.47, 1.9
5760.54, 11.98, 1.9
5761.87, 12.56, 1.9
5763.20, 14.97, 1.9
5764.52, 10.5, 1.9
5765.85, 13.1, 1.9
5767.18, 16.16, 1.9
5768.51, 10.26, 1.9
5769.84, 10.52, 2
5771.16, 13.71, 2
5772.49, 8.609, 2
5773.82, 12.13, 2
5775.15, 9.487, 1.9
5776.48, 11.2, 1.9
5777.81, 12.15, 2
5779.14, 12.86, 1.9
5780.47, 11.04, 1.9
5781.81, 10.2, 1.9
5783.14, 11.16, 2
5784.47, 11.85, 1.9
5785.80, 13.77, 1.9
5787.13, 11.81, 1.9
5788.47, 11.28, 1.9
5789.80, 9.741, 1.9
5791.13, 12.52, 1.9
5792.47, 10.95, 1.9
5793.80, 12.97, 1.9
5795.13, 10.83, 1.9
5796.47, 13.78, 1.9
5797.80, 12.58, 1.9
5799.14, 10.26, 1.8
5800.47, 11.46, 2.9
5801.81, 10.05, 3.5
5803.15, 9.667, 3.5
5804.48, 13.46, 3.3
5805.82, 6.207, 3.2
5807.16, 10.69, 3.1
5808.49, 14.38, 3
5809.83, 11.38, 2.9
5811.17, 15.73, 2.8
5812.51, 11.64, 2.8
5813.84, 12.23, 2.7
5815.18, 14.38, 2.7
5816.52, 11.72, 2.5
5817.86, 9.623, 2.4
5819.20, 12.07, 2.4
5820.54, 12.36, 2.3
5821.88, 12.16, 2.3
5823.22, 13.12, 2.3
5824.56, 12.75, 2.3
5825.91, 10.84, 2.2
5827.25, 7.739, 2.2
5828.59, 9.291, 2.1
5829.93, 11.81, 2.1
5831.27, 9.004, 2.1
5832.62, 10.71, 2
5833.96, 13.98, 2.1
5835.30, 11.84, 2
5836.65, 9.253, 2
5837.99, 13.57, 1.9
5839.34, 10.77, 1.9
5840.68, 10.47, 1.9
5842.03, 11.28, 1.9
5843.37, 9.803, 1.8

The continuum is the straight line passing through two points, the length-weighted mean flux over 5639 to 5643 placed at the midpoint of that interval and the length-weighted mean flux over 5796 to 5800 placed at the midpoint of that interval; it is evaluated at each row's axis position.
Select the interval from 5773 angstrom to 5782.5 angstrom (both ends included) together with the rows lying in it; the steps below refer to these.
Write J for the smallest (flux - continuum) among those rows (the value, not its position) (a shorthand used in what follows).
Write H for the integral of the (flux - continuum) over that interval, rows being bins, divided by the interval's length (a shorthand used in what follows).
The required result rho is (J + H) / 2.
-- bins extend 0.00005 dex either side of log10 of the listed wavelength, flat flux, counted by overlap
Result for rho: -2.7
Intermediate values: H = -2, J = -4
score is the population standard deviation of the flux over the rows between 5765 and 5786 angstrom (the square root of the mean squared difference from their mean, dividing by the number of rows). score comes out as 1.82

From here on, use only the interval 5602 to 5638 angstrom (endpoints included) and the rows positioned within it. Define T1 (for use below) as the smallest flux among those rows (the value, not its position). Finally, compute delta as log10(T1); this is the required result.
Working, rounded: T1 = 8.004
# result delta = 0.90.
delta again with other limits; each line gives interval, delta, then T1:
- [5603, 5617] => 0.90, 8.004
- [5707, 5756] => 0.93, 8.609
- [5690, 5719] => 0.94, 8.757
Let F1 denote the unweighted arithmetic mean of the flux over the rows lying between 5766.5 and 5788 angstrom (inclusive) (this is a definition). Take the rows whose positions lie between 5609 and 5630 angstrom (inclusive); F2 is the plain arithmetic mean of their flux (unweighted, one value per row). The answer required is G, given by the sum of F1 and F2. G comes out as 23.2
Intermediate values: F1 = 11.7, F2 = 11.5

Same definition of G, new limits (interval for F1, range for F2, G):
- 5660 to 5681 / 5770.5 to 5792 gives 22.9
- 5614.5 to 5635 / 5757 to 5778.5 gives 23.8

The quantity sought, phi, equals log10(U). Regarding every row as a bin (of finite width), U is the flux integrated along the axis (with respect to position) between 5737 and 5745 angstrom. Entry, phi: 1.97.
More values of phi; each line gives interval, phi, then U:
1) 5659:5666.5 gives 1.91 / 81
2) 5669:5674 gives 1.77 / 59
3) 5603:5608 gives 1.71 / 52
